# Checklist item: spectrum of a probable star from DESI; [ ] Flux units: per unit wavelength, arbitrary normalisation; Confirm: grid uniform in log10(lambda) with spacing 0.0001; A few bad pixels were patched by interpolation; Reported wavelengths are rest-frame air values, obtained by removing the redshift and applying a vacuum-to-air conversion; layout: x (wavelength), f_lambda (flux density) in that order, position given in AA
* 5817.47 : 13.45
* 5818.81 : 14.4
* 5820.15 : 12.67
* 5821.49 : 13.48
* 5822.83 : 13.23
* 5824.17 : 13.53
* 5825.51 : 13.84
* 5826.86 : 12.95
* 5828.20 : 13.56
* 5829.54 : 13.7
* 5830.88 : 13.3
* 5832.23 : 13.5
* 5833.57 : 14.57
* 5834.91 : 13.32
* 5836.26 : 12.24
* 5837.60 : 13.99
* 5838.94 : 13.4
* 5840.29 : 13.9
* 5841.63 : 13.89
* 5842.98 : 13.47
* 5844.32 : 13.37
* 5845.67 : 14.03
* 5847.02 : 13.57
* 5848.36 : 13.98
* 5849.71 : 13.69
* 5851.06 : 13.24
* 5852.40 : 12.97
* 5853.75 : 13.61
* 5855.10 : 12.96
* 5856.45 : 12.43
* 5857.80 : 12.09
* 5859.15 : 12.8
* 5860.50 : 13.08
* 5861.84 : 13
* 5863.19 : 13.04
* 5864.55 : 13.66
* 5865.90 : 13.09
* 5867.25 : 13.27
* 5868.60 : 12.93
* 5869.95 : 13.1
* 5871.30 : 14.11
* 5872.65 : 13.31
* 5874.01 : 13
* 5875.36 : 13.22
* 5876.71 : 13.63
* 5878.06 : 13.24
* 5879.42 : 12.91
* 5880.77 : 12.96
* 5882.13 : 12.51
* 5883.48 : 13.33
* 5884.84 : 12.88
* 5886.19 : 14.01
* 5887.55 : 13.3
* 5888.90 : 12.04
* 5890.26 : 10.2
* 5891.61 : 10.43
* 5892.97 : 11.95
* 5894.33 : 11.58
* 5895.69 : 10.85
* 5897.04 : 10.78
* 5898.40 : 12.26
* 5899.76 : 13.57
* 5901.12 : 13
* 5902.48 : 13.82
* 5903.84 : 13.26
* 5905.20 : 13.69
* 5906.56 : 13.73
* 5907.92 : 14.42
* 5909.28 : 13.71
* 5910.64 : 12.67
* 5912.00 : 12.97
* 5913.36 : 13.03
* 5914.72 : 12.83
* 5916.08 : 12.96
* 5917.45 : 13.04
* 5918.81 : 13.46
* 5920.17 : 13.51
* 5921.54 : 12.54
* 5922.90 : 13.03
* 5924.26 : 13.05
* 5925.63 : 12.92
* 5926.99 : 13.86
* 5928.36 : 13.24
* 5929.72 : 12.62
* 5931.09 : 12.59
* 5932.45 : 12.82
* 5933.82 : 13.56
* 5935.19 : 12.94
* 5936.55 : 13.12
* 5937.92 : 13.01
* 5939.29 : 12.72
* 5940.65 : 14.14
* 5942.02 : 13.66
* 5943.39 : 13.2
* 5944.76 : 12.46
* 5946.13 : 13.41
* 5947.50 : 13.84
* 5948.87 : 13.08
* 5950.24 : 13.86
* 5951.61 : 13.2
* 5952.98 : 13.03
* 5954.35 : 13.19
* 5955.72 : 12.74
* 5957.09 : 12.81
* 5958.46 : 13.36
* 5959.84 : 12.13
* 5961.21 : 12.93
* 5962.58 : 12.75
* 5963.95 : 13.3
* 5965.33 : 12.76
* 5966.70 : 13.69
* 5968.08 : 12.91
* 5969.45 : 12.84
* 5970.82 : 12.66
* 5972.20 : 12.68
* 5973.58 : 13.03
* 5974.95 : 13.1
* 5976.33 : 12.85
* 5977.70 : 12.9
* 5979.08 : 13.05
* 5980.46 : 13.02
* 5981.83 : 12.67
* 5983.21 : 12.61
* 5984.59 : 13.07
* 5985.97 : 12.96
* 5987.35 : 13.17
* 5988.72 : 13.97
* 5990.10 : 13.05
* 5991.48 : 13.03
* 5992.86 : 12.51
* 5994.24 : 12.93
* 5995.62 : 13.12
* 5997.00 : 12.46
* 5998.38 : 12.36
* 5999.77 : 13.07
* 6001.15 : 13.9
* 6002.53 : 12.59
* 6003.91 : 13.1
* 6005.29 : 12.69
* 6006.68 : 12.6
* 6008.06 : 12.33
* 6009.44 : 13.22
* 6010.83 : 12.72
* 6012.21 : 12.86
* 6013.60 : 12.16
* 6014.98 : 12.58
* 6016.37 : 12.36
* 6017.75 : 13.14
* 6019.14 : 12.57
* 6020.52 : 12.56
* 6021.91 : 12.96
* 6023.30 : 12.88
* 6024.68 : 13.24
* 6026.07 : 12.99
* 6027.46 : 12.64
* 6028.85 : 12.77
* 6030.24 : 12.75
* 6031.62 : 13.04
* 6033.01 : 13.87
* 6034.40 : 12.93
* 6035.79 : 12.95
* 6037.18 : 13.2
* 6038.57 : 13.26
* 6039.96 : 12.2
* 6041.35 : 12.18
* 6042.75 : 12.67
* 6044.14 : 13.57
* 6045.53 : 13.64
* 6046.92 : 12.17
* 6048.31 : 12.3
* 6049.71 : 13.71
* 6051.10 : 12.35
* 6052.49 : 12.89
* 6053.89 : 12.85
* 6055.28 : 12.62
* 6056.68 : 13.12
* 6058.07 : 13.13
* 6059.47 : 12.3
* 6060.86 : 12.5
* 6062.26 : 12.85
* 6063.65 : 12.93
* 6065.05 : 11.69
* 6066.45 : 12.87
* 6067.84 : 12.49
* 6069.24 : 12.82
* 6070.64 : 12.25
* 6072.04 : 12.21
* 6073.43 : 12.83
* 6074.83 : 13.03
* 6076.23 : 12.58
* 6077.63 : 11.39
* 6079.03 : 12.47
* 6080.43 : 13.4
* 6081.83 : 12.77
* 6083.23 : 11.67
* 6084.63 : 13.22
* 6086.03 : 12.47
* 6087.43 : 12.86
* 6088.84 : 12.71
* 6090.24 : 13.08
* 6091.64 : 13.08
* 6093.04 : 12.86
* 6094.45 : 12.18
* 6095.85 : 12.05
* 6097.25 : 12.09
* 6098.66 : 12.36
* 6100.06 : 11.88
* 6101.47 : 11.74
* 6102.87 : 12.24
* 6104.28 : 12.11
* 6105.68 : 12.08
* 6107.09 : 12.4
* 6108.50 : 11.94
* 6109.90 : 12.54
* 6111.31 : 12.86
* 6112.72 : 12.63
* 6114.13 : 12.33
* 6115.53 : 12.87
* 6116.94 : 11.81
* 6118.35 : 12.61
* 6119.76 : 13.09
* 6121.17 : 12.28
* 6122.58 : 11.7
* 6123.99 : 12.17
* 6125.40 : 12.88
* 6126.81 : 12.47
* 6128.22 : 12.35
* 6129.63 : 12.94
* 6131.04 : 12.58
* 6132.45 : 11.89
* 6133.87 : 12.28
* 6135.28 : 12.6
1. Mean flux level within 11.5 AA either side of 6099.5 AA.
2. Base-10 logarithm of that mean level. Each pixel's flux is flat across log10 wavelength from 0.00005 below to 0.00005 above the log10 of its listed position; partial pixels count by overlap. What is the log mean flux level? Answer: 1.09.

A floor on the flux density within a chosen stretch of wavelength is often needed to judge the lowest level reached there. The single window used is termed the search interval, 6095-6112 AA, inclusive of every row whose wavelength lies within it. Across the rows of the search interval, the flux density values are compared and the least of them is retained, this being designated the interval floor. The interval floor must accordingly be 11.74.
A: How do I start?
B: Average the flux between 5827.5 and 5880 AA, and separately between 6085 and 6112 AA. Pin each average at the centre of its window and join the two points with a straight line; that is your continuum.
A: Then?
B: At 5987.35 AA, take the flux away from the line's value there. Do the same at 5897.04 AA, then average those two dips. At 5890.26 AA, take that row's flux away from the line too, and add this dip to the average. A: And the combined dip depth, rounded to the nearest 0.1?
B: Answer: 4.0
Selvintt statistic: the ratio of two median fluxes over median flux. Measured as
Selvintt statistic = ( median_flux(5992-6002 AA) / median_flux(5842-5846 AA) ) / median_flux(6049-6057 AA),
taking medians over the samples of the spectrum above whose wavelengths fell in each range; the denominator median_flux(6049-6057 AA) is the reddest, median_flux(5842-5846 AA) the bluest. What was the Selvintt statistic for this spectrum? 0.0746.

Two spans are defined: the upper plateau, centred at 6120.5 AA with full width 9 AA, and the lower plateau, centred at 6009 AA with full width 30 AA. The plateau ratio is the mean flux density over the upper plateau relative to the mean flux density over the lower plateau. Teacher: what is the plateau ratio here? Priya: 0.96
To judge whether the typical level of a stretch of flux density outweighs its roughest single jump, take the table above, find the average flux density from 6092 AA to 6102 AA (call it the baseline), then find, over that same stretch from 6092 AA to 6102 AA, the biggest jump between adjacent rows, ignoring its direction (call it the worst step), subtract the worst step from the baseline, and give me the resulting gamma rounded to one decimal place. 11.5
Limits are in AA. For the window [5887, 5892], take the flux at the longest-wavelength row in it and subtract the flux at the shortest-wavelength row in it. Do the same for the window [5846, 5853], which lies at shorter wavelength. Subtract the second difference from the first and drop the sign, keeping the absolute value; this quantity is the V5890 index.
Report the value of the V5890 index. 2.3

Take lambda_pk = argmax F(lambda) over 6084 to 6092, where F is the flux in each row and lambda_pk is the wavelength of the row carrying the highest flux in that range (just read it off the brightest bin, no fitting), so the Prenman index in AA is 6084.63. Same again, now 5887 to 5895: 5887.55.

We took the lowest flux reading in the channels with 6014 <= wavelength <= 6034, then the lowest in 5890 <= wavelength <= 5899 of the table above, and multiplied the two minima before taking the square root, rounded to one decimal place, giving 11.2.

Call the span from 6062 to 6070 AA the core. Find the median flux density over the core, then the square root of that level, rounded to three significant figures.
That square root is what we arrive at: 3.58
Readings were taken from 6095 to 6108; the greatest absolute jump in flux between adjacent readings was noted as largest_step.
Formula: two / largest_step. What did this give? 4.0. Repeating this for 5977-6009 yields 1.5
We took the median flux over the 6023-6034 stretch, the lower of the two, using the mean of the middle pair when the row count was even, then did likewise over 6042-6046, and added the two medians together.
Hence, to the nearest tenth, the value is 26.5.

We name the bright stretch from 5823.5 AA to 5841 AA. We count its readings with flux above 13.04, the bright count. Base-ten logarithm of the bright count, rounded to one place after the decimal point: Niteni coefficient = 1.0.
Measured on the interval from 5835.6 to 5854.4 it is 1.1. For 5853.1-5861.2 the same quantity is 0.3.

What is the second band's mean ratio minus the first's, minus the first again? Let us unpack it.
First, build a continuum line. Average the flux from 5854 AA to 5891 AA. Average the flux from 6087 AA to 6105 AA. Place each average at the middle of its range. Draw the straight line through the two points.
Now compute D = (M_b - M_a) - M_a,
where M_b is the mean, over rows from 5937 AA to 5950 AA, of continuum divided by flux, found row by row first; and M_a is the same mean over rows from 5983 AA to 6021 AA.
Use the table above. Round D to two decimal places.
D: -1.01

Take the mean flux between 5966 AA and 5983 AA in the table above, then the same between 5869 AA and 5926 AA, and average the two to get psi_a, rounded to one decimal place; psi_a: 12.9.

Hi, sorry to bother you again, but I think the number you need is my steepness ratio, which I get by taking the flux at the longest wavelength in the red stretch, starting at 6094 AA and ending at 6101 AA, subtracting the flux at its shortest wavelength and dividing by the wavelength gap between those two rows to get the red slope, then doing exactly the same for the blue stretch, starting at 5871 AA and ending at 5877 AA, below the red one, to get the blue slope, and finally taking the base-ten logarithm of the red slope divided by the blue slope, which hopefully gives -0.22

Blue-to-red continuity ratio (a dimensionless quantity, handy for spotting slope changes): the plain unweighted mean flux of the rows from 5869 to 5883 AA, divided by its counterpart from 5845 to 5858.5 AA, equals 0.996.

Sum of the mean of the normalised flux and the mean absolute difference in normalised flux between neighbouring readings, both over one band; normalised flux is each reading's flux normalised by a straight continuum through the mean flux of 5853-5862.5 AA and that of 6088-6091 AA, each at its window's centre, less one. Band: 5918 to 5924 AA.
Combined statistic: 0.060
